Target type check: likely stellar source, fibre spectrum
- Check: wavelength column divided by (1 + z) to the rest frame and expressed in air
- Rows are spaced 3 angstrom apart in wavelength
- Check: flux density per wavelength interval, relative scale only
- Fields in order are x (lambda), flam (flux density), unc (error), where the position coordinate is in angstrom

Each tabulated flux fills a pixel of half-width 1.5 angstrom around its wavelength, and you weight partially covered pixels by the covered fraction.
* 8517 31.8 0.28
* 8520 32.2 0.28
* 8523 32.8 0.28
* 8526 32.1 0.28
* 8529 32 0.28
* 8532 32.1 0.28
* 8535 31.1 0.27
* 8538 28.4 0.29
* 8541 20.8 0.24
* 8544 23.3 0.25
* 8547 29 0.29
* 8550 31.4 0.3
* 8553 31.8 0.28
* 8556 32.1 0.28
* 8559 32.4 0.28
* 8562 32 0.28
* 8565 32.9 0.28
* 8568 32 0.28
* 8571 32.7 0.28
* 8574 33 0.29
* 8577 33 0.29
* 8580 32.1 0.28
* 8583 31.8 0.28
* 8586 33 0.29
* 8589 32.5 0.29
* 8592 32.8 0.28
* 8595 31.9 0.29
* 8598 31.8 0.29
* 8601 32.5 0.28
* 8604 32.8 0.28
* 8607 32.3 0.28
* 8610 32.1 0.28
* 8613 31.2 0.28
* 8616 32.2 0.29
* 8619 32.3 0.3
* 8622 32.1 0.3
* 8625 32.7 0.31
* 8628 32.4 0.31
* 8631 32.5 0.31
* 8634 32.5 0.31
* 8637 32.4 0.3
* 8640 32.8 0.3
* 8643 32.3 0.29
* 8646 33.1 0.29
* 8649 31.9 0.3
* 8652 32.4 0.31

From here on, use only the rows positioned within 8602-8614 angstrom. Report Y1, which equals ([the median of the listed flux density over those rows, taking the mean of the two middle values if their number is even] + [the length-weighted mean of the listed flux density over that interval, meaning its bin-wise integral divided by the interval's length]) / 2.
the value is 32.2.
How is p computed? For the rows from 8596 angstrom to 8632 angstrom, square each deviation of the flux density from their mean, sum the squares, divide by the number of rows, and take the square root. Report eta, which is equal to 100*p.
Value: 41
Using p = 0.41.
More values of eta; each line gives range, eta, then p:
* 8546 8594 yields 95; 0.95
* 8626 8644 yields 16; 0.16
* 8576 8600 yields 49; 0.49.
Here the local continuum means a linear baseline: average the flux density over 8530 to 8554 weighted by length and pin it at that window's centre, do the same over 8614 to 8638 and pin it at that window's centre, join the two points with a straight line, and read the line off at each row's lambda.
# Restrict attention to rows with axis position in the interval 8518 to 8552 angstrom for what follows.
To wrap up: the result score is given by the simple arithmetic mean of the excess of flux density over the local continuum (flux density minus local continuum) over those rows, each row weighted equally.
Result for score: 1.4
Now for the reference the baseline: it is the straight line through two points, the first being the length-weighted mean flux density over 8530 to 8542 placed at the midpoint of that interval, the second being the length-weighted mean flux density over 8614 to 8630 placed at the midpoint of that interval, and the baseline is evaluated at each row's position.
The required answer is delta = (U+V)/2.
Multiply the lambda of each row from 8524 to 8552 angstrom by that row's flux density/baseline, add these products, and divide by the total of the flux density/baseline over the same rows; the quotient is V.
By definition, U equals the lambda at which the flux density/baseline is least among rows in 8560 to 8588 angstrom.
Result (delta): 8560.2 angstrom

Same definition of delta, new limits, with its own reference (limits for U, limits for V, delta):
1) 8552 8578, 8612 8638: 8596.5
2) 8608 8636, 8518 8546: 8572.0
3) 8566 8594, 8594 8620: 8595.0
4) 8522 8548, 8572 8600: 8563.4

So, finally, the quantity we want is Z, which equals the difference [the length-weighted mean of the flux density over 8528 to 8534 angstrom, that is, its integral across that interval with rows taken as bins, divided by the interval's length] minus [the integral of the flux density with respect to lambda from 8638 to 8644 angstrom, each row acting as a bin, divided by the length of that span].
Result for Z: -0.6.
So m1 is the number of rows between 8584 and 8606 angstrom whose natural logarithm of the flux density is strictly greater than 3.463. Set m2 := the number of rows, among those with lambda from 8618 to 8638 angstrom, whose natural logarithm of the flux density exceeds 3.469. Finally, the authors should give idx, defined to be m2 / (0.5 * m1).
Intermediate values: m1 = 5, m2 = 6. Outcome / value 2.4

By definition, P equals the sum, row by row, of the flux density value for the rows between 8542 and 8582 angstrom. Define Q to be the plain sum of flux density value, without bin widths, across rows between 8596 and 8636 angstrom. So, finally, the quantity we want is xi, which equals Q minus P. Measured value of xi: 12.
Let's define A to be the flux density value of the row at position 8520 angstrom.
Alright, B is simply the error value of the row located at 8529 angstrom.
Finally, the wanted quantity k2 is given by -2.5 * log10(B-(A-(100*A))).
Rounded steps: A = 32.2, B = 0.280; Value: -8.76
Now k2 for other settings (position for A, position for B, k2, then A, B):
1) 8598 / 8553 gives -8.75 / 31.8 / 0.280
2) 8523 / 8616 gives -8.78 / 32.8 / 0.290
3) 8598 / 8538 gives -8.75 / 31.8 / 0.290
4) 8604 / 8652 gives -8.78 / 32.8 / 0.310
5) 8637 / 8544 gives -8.77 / 32.4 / 0.250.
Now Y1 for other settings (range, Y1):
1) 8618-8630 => 32.4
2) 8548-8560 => 31.9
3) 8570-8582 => 32.8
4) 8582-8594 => 32.6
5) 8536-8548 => 25.7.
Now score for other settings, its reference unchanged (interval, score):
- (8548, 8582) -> 2.8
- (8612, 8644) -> -0.1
